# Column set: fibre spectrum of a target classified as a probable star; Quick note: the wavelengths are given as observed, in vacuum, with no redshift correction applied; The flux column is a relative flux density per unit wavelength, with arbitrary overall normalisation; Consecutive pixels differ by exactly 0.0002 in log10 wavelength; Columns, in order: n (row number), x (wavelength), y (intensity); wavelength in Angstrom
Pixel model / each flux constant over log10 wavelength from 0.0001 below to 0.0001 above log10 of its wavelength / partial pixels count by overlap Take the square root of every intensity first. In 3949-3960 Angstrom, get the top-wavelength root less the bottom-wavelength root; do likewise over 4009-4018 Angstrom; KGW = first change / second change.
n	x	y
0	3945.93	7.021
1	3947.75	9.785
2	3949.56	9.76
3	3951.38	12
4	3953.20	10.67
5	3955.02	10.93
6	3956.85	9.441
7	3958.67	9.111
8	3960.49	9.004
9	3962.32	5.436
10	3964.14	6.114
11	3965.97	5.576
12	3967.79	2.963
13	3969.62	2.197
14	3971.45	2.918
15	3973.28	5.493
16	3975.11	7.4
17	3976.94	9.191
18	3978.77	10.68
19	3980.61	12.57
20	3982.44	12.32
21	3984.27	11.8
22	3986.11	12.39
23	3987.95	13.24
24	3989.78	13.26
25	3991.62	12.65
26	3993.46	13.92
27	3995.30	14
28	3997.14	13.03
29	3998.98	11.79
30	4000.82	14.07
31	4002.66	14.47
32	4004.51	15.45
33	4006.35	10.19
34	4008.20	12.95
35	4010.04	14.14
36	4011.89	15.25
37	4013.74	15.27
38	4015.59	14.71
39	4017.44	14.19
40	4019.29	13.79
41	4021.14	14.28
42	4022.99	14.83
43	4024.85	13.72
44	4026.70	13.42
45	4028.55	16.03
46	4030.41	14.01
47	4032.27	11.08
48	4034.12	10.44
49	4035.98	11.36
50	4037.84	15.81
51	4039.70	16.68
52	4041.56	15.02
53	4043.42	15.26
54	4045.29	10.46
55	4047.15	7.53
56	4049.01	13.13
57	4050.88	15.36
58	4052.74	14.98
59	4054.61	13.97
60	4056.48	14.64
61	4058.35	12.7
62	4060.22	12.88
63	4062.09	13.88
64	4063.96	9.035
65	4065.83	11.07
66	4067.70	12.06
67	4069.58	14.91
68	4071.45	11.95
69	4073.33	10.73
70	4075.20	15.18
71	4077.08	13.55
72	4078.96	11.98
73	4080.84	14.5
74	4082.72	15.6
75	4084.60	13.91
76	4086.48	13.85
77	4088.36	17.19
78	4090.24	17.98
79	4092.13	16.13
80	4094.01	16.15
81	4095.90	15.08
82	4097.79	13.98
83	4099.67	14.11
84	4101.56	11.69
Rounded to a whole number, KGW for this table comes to -16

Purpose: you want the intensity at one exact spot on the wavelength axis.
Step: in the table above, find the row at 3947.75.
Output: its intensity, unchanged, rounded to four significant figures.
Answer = 9.785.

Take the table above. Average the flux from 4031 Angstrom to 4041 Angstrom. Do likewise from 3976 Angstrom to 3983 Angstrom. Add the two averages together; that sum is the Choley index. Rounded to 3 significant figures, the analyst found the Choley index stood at 24.3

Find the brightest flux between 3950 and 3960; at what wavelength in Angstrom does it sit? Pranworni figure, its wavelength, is 3951.38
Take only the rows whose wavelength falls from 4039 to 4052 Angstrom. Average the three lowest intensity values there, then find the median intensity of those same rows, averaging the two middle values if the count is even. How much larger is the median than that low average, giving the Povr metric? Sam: 4.6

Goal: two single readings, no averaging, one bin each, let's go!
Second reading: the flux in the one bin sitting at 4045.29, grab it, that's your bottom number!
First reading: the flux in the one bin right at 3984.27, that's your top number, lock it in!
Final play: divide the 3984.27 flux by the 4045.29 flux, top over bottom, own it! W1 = 1.1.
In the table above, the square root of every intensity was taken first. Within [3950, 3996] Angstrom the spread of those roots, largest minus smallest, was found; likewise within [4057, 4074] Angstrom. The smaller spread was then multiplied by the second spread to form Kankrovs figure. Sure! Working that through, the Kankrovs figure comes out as 0.7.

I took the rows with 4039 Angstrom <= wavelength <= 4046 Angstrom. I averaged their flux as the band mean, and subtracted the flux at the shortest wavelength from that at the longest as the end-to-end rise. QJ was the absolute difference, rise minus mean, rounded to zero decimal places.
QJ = 21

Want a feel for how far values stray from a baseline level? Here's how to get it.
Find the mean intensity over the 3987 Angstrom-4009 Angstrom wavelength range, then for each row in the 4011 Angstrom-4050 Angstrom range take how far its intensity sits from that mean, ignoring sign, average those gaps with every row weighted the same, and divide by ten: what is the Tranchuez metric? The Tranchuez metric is 0.19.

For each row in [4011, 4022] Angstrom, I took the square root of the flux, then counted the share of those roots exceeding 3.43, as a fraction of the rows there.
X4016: 1.0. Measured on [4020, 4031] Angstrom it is 1.0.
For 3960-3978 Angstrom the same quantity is 0.0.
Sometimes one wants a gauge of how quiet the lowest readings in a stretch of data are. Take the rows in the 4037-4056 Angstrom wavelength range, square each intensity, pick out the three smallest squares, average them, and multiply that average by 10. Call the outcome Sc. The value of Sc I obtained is 1128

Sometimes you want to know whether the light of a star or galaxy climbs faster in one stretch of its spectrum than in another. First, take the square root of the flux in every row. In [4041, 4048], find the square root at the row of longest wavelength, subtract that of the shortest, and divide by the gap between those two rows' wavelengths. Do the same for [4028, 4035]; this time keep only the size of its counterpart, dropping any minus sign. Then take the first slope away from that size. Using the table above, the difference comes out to 0.34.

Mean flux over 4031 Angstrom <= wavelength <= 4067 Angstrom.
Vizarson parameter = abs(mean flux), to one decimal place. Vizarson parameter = 12.9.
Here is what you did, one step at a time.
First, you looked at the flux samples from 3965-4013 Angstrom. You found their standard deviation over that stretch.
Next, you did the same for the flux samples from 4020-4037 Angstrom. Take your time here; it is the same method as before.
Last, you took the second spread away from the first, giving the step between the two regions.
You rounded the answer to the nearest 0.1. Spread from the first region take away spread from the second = 2.1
